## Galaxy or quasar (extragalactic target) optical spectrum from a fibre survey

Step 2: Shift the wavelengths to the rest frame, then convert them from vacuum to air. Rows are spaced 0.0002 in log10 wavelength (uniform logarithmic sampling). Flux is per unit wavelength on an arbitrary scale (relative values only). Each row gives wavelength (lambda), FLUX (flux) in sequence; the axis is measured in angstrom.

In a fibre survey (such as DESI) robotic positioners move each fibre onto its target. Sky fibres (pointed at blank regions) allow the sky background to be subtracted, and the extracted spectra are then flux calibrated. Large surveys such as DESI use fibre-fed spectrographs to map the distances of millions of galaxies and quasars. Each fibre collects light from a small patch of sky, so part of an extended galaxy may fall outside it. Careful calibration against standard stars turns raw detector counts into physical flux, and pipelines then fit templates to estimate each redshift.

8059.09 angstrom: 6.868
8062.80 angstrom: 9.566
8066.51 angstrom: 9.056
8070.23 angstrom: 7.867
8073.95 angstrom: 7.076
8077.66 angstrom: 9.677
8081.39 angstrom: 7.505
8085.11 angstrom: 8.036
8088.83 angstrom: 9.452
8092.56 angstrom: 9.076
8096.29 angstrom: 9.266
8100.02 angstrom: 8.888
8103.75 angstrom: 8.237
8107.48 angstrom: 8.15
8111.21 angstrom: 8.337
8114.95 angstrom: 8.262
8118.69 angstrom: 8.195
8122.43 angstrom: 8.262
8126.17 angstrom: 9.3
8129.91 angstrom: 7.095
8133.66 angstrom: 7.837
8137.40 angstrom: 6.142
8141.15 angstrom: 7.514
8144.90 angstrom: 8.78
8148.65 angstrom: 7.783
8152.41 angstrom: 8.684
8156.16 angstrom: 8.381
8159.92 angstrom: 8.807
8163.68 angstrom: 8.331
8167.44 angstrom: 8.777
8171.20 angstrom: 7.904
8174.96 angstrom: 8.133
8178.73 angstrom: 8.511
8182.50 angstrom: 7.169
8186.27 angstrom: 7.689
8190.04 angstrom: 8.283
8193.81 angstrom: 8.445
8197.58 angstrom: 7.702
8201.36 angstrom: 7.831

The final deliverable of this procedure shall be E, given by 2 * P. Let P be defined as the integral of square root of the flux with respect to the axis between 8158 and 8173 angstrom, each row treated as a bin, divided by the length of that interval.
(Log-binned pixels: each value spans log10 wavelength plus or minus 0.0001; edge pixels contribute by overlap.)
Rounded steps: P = 2.91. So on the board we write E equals 5.81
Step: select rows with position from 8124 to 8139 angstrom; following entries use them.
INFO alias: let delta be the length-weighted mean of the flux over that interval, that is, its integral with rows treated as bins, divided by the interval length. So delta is 7.6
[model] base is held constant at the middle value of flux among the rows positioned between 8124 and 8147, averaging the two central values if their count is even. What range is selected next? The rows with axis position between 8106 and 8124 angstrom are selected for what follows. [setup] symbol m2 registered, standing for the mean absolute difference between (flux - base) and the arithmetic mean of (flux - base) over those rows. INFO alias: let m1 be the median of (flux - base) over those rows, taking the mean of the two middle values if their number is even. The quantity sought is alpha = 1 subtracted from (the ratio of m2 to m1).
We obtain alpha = -0.9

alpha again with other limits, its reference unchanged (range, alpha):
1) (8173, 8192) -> -0.1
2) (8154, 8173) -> -0.6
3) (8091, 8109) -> -0.7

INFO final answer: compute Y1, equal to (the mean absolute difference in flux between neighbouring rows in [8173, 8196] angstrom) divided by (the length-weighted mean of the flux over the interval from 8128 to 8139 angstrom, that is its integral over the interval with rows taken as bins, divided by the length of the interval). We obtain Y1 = 0.085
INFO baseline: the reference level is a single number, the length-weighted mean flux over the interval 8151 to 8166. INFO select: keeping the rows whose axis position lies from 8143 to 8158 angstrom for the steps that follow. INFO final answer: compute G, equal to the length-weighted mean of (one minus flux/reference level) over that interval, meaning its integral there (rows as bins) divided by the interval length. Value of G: 0.017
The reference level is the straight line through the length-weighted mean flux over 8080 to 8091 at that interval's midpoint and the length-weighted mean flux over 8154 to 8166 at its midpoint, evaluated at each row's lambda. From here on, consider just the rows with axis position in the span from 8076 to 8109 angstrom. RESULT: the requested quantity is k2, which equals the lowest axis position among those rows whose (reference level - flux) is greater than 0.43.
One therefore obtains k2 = 8081.39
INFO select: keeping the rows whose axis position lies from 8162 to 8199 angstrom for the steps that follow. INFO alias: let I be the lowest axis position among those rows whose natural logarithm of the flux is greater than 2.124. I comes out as 8167.44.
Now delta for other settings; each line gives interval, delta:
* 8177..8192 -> 7.9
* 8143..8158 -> 8.4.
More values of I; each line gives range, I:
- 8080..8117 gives 8088.83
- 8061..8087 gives 8062.80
